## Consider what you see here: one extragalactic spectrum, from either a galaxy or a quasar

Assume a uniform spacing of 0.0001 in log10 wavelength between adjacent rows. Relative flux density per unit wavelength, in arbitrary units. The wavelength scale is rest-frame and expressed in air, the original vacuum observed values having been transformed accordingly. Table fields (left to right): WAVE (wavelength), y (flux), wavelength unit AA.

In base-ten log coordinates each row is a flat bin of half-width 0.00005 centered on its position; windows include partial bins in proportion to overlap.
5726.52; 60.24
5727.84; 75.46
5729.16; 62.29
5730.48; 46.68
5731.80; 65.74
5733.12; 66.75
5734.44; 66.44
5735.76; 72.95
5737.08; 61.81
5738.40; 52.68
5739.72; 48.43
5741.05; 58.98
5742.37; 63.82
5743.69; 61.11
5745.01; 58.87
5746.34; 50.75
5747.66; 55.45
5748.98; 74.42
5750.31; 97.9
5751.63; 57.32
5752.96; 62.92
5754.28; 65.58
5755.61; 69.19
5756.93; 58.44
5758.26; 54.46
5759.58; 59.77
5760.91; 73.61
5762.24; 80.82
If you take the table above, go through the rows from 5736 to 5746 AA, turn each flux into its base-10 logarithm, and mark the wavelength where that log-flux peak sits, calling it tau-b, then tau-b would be 5742.37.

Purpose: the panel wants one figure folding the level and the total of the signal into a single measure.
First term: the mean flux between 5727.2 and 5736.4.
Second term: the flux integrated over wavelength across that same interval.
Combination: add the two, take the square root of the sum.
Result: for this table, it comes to 25.8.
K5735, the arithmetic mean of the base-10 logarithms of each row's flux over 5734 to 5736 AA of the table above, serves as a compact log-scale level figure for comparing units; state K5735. 1.84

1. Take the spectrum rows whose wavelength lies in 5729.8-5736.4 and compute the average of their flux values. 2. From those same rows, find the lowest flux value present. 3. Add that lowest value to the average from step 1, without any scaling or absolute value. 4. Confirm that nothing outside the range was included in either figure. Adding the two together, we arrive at 110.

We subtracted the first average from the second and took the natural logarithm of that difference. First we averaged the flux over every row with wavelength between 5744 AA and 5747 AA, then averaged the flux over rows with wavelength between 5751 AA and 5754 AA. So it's 1.67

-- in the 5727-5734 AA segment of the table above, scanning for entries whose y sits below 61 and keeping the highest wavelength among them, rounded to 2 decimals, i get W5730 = 5730.48 AA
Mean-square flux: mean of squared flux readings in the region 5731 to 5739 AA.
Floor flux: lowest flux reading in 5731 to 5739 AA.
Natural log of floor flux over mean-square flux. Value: -4.37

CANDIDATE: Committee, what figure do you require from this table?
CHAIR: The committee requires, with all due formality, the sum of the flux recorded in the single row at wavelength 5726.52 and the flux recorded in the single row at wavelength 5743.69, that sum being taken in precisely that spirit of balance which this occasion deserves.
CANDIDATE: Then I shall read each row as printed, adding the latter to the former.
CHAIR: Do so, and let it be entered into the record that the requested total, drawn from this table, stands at 121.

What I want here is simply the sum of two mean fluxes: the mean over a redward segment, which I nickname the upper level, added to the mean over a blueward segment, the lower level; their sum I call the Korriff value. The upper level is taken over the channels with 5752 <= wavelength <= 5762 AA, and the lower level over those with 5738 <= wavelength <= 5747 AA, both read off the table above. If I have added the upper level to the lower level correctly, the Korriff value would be 120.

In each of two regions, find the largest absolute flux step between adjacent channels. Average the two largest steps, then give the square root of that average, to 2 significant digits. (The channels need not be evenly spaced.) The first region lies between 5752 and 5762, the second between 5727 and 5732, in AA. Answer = 4.1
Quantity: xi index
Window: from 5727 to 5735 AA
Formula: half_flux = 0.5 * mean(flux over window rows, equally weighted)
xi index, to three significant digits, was 31.9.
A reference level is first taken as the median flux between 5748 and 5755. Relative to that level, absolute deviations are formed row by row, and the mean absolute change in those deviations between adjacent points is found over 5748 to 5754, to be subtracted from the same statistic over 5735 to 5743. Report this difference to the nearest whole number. -11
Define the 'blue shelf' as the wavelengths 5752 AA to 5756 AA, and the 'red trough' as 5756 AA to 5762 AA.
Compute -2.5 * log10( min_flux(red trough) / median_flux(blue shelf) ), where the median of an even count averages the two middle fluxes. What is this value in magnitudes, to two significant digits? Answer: 0.20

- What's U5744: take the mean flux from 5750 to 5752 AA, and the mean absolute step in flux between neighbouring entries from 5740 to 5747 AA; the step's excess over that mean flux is -73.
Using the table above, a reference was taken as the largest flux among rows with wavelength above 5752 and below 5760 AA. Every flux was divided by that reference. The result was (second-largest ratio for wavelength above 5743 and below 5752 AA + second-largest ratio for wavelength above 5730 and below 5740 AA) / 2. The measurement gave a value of 1.02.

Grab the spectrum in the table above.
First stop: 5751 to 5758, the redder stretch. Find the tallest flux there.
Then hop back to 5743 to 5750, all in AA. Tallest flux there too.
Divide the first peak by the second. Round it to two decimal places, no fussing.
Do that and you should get 0.93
